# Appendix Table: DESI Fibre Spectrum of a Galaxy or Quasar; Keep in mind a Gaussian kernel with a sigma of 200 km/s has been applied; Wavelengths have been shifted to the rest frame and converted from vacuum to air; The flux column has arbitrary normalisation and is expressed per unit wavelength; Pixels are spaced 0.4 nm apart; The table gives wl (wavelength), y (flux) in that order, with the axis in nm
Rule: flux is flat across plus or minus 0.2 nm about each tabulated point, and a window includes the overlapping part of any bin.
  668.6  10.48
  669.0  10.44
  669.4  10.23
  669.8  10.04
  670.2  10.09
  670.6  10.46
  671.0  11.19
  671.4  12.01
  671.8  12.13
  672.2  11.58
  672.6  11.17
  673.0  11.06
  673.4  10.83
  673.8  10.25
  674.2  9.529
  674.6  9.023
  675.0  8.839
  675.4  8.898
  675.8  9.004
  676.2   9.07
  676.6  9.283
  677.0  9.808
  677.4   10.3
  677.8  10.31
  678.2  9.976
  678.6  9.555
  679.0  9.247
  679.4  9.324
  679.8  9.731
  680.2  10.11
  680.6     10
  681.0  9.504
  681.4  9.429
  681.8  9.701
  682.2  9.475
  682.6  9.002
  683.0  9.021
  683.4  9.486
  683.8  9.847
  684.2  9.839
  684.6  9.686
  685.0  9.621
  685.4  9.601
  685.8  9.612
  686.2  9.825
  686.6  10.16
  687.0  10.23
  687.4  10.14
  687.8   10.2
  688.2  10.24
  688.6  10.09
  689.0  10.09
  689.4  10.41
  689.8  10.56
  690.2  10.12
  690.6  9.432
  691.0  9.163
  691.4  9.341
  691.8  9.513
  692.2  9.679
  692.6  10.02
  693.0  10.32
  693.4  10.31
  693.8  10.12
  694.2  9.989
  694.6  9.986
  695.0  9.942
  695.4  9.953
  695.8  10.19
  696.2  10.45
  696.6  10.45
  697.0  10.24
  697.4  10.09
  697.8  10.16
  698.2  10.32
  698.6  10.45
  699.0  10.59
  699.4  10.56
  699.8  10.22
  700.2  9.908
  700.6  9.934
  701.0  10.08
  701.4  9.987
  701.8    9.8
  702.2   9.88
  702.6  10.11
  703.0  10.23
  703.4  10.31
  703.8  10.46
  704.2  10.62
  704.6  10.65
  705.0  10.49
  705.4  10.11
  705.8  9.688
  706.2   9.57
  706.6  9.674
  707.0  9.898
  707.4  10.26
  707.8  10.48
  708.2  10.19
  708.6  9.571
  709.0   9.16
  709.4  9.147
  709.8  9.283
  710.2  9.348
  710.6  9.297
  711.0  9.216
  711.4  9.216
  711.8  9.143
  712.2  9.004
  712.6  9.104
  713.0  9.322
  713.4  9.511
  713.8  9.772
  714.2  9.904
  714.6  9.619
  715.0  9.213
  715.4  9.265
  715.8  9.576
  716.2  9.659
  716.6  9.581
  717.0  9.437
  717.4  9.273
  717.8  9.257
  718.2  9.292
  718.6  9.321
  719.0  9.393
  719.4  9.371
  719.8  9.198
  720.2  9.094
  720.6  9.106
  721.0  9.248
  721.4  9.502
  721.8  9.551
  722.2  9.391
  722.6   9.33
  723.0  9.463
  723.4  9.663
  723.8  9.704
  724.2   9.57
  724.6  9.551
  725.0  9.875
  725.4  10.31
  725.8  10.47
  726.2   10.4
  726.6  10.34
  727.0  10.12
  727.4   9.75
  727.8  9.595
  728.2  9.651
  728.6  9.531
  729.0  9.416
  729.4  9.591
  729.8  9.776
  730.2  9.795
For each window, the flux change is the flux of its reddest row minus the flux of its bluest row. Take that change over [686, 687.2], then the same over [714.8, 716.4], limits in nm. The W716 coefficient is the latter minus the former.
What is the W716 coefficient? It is 0.0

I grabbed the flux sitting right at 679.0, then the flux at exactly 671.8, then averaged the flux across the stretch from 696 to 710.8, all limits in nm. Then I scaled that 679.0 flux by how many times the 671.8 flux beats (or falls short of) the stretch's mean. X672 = 11.17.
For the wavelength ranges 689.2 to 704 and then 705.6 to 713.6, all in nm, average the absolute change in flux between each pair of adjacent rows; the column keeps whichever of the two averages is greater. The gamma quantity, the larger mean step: 0.18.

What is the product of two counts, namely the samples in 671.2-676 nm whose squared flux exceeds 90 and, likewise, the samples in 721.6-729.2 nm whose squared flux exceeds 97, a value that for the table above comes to 48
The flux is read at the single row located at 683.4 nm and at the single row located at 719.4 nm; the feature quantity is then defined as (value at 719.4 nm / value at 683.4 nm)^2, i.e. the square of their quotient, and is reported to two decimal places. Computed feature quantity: 0.98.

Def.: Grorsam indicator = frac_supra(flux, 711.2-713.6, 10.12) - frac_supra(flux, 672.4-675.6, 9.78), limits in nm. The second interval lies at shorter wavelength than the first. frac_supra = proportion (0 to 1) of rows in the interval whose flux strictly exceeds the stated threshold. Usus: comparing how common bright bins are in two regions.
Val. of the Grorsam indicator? -0.50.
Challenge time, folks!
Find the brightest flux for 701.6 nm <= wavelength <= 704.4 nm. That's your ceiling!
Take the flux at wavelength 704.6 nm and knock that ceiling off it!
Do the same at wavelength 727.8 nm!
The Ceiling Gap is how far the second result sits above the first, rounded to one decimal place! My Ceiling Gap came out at -1.1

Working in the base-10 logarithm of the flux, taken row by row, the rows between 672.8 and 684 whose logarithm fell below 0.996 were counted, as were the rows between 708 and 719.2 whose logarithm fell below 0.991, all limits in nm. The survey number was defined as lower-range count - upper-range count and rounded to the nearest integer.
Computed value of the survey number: -6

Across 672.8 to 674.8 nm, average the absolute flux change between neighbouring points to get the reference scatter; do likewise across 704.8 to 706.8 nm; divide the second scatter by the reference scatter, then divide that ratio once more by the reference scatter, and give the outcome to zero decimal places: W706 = 1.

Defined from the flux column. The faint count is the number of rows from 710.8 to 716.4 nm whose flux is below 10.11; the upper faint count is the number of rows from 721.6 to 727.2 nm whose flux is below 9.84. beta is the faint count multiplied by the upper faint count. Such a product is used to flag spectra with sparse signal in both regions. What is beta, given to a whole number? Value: 112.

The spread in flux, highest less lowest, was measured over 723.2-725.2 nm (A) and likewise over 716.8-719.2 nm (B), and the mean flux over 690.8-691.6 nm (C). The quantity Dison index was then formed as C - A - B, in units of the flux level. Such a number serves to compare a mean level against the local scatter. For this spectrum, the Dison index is 8.7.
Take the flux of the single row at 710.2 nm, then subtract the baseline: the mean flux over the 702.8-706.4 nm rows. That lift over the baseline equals -0.89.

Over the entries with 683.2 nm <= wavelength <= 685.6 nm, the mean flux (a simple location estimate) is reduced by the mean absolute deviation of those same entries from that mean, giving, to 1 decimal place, 9.6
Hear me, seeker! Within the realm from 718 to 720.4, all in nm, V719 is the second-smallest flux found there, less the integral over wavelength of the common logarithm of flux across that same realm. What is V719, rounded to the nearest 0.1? 6.9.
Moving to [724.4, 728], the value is 6.0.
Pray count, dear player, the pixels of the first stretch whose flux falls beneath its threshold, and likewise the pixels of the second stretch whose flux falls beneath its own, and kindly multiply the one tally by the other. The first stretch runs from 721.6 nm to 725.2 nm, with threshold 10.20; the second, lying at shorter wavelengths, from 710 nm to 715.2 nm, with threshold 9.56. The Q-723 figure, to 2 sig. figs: 90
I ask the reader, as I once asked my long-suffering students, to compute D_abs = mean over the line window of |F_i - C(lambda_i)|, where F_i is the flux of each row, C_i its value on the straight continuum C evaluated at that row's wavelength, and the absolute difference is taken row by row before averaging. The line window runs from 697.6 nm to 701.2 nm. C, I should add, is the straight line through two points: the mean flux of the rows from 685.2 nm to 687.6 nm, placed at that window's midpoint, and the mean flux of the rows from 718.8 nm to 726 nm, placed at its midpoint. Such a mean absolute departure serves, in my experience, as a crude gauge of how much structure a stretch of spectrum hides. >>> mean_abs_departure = 0.46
